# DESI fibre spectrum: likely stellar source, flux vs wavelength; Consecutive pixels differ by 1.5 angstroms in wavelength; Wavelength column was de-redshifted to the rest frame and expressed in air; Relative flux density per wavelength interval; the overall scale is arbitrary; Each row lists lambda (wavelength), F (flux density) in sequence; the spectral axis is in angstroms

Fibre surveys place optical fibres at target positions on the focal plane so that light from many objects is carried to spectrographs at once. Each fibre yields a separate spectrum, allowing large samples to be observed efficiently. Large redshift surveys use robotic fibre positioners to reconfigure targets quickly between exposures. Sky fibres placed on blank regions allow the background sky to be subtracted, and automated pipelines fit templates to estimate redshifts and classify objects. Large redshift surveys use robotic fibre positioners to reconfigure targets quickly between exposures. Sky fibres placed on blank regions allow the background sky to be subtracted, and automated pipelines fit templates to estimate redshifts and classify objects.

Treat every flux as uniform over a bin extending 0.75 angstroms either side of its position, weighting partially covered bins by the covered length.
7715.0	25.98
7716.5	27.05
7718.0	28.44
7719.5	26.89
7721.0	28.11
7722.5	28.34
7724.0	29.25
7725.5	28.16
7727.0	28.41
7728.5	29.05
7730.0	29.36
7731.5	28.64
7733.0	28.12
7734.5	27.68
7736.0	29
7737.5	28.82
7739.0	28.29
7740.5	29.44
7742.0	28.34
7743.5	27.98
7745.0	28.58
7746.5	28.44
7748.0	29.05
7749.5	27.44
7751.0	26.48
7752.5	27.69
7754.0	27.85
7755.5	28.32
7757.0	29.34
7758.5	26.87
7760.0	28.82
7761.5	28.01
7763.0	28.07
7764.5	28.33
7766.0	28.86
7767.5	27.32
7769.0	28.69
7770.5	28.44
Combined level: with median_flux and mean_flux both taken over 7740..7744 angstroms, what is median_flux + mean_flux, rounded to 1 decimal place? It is 56.9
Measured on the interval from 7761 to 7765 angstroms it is 56.2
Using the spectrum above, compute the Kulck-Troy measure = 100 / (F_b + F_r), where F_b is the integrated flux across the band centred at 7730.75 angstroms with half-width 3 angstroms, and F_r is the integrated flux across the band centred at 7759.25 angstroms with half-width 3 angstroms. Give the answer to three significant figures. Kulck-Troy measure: 0.292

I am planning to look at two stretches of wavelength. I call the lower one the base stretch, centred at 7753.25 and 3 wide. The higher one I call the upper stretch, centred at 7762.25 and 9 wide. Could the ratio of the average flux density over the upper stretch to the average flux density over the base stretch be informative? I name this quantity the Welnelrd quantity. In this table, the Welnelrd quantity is 1.01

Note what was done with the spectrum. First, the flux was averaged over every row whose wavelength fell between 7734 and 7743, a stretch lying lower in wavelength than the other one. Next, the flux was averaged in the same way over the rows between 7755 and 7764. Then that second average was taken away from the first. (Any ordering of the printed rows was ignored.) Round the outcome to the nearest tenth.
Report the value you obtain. 0.4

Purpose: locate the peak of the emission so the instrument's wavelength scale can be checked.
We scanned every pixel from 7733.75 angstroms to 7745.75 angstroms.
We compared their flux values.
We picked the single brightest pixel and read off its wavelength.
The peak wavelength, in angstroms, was 7740.5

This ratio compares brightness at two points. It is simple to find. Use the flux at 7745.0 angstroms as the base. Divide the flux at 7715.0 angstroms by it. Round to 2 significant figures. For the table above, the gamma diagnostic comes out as 0.91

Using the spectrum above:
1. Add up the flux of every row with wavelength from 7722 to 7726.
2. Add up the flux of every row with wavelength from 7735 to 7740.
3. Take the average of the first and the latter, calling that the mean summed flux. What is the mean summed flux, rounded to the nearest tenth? 85.9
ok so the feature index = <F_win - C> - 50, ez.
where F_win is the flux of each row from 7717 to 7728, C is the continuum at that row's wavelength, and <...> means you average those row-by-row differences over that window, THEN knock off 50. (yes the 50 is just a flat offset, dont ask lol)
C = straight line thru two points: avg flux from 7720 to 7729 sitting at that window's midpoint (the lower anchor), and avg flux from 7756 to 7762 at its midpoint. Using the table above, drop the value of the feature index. -50.3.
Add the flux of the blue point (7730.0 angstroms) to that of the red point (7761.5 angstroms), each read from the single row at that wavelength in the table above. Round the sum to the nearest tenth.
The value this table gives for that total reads 57.4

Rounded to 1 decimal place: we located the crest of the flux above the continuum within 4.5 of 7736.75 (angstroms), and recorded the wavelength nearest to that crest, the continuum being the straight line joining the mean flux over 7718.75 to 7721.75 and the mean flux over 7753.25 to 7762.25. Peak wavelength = 7740.5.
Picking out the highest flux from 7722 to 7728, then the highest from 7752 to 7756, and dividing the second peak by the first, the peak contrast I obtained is 0.968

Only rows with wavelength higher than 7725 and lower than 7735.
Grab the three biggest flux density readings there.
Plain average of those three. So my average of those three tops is 29.0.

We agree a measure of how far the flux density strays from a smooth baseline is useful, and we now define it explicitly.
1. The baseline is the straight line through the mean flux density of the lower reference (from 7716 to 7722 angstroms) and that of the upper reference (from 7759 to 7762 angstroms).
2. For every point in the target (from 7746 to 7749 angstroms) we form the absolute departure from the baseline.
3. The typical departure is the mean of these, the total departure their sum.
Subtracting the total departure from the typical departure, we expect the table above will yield -0.6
